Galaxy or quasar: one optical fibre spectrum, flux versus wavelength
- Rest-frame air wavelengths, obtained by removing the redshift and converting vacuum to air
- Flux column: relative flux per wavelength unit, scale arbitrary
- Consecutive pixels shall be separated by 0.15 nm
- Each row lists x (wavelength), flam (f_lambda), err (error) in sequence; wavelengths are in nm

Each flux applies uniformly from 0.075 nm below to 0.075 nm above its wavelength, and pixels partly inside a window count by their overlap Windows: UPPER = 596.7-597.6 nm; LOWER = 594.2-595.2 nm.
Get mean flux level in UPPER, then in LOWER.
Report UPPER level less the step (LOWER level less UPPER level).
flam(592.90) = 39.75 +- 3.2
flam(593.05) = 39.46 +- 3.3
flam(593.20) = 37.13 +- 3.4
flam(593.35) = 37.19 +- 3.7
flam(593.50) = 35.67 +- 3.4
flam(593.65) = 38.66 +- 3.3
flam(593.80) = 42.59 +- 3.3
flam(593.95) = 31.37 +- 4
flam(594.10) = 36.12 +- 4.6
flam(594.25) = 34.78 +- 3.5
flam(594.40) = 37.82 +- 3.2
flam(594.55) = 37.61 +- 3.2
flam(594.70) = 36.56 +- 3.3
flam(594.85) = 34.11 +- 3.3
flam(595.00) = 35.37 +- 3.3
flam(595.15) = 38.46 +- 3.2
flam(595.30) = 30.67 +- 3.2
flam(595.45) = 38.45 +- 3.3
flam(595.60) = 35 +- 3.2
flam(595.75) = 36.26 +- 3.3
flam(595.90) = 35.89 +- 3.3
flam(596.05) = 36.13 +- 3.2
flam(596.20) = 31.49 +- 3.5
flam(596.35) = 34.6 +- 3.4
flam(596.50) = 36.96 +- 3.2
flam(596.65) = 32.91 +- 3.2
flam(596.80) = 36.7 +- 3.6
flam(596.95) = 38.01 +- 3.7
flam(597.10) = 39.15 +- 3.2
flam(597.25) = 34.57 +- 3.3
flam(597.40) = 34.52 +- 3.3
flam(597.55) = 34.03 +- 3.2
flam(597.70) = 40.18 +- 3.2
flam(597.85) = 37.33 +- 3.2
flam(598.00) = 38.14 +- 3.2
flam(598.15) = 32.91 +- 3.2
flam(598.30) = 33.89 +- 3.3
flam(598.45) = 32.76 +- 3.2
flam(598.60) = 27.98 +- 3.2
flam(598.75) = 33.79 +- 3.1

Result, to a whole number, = 36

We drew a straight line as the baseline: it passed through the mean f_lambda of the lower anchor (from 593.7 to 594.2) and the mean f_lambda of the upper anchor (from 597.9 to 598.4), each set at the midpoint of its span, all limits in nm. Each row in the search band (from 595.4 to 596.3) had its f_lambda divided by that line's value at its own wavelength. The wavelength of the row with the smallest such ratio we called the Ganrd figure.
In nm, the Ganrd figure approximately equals 596.20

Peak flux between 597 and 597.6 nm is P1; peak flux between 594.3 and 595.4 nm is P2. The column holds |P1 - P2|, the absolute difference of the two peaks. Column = 0.7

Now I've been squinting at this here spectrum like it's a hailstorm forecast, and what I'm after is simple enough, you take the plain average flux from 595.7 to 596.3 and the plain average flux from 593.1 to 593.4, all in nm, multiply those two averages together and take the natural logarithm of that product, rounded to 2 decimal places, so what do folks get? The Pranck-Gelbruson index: 7.17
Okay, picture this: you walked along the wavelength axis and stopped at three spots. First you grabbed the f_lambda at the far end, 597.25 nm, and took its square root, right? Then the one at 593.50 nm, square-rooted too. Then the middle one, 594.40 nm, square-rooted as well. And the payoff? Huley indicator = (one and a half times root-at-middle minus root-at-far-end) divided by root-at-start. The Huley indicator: 0.560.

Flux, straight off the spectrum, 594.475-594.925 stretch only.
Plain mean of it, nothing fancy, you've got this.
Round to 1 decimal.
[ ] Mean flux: 36.1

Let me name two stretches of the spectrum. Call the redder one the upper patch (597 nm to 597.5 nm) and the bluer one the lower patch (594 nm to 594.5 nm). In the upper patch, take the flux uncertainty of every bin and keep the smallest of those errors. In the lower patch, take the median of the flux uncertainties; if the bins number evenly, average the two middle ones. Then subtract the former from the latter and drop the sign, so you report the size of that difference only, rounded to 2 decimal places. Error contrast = 0.30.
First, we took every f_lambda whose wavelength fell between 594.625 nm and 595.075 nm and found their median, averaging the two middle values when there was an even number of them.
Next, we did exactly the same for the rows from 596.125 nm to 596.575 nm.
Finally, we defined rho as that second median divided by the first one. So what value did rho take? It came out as 0.978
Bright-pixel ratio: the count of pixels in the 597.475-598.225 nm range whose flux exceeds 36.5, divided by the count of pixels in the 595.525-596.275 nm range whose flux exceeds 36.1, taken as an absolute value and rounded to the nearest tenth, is 1.5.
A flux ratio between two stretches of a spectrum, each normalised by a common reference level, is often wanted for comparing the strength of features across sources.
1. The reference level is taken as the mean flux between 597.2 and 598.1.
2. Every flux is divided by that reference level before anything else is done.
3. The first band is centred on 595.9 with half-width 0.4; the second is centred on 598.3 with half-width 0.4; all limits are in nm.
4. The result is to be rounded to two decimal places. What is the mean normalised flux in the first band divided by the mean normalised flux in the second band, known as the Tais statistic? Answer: 1.05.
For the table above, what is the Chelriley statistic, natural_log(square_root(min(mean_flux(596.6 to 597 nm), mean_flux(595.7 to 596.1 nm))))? 1.79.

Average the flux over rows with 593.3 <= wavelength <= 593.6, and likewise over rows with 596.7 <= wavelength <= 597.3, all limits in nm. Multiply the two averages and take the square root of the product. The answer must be 36.8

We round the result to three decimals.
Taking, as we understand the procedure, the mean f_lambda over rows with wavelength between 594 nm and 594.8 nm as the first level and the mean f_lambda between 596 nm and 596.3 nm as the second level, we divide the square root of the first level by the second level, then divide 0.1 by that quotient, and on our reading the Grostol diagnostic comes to 0.559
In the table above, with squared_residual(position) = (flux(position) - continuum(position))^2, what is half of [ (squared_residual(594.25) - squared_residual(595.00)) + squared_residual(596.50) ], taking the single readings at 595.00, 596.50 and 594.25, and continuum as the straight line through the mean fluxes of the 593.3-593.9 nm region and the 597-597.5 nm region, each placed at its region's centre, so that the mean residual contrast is 3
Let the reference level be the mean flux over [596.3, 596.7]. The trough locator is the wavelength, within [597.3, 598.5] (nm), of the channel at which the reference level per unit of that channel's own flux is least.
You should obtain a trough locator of 597.70 nm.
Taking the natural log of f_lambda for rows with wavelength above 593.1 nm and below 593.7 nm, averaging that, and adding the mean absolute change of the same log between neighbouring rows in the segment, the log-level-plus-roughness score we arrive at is 3.66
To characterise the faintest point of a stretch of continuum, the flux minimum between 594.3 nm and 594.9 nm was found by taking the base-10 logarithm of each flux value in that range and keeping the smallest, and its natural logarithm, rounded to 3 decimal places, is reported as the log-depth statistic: 0.427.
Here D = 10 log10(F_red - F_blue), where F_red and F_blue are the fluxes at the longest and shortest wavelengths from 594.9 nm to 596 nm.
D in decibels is -2.8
